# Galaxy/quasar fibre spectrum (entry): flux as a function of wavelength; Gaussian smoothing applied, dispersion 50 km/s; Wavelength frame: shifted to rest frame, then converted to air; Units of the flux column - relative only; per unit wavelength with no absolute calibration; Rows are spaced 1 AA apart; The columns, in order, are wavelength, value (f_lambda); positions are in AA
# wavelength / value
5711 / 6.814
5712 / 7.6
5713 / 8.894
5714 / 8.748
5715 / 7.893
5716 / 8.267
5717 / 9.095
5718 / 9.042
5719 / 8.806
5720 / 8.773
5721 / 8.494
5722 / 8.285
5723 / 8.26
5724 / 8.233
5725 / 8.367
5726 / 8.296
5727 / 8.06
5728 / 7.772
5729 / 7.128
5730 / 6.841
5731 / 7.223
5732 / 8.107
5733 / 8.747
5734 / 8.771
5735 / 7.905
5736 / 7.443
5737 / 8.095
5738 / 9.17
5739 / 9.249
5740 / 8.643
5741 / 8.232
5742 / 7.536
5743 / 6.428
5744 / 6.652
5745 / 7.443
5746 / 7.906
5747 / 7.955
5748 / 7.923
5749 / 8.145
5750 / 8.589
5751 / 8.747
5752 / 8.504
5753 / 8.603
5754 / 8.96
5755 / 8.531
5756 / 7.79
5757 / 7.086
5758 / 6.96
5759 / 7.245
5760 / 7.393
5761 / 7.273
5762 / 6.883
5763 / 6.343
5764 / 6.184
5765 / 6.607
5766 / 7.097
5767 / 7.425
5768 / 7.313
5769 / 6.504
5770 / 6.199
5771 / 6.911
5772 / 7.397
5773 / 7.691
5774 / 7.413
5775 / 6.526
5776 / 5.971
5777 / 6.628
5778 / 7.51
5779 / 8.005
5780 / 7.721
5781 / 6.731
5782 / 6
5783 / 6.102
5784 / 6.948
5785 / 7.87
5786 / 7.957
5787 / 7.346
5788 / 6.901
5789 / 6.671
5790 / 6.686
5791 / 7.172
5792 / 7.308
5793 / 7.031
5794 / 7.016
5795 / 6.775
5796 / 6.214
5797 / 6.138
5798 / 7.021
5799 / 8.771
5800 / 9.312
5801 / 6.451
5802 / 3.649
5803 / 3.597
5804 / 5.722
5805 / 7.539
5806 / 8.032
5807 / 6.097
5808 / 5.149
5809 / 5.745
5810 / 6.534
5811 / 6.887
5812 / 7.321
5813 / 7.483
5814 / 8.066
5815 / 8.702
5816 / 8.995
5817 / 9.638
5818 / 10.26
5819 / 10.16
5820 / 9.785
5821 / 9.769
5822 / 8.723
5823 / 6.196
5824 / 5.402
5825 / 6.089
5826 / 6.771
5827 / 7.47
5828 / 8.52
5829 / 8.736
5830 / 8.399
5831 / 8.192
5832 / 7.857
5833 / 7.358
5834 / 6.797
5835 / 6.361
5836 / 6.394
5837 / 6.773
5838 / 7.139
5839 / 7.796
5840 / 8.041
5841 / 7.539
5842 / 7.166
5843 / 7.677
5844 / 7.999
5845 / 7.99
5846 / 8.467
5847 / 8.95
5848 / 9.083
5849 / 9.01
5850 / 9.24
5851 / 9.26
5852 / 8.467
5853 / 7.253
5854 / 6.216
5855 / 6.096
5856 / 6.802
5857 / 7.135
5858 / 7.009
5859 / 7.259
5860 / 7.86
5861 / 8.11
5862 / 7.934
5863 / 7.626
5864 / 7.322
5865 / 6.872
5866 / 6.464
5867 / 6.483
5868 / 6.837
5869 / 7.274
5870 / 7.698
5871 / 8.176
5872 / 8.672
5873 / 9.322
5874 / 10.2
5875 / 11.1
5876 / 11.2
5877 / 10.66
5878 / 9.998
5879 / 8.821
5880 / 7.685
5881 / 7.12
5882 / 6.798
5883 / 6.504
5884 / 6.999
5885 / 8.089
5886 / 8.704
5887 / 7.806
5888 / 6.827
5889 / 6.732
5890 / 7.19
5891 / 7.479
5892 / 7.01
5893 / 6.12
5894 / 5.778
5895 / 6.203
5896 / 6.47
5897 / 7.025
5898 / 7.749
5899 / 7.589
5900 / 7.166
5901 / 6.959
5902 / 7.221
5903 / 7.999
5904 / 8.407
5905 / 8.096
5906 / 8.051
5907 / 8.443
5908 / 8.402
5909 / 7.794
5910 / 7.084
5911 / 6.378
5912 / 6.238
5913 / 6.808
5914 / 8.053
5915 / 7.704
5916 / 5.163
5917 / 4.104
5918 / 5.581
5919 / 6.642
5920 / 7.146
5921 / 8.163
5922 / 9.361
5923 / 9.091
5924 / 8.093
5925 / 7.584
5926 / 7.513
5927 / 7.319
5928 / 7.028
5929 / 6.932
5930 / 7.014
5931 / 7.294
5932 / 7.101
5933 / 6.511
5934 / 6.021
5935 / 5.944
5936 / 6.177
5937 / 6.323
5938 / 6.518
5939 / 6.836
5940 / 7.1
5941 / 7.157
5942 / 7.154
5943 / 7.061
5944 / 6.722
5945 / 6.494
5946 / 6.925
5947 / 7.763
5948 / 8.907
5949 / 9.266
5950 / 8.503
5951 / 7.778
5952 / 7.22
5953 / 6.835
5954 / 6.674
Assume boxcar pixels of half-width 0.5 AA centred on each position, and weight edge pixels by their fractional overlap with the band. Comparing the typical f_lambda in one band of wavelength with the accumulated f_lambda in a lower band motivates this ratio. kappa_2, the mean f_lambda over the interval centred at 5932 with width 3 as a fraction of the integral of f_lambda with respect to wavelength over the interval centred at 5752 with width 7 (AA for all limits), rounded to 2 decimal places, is 0.12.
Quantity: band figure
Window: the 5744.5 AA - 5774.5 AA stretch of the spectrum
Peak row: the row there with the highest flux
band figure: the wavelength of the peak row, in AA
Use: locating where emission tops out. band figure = 5754 AA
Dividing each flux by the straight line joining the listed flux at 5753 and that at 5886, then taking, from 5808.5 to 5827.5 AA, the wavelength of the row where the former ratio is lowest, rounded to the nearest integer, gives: 5824 AA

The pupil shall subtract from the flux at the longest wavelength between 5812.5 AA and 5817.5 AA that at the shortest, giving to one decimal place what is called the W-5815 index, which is 2.2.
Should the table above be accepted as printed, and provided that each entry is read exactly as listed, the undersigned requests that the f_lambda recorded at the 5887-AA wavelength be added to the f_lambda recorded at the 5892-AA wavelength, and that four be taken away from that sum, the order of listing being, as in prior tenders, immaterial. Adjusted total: 10.8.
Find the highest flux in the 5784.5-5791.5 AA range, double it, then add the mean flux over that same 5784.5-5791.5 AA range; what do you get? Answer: 23.1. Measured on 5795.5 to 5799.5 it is 24.6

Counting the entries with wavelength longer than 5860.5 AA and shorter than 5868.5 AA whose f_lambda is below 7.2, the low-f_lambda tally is 4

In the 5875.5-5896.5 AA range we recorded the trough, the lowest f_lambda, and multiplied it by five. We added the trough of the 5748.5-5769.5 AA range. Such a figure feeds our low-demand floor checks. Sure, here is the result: 35.1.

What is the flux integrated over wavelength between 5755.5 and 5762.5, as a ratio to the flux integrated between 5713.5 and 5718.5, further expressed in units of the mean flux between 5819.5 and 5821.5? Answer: 0.12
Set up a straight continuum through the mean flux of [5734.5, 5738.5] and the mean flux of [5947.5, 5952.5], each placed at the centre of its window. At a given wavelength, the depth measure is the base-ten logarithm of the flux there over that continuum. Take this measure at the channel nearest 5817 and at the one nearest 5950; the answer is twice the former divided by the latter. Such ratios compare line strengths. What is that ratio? 16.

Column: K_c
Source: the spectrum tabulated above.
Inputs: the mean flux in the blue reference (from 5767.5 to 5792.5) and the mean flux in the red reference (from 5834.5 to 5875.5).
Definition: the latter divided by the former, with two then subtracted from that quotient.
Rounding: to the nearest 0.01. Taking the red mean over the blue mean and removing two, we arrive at -0.89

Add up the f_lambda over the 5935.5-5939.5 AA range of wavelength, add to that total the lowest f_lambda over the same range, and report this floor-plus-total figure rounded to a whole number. 32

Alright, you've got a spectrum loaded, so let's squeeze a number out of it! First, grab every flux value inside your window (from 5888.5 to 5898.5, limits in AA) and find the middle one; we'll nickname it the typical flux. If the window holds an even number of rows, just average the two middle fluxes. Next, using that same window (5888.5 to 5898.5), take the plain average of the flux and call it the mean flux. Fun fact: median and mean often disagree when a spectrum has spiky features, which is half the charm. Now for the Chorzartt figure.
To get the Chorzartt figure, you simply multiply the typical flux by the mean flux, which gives 47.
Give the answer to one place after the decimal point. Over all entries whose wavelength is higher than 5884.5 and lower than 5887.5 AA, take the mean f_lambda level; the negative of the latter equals -8.2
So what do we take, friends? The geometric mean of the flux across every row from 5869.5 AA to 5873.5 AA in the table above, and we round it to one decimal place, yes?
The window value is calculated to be 8.4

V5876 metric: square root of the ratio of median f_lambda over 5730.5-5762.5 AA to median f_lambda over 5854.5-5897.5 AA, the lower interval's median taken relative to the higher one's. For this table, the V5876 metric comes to 1.05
